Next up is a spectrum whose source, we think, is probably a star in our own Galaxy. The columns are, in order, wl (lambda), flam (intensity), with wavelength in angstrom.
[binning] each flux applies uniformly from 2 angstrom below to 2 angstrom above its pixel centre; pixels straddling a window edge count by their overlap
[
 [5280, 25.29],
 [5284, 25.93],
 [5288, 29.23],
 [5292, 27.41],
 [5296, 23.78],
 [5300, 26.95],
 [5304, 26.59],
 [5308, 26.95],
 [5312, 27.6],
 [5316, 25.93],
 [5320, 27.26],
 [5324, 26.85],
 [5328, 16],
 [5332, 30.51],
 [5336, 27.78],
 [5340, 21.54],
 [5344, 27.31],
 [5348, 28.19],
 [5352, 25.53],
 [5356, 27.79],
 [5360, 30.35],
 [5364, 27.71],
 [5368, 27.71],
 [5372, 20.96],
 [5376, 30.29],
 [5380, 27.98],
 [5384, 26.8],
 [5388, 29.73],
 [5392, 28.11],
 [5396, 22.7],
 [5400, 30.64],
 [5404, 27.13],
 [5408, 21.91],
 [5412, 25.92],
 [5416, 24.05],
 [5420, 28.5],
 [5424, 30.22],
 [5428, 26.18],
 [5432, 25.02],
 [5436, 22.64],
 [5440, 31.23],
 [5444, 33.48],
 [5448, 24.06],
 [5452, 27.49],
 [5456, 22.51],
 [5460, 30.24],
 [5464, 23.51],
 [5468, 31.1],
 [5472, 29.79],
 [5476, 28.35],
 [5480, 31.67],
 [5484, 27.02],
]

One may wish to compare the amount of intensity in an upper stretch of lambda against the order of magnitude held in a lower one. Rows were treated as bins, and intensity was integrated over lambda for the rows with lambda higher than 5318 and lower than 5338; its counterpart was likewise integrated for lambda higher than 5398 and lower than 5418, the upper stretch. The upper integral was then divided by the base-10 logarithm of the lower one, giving 191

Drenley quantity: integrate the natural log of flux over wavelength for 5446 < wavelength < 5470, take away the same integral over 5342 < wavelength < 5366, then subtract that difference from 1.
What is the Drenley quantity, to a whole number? 2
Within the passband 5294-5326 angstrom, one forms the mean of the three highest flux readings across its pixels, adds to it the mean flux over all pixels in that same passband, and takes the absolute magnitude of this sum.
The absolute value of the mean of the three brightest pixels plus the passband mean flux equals 53.8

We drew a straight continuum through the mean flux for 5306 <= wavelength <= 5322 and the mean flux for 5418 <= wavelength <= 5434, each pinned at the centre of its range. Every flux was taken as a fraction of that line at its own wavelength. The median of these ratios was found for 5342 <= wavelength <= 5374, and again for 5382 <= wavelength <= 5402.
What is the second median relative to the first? 1.01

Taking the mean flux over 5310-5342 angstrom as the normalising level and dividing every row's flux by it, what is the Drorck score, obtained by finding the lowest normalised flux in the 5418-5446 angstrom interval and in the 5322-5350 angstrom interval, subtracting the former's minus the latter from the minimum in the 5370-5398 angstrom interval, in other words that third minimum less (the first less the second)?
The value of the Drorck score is 0.56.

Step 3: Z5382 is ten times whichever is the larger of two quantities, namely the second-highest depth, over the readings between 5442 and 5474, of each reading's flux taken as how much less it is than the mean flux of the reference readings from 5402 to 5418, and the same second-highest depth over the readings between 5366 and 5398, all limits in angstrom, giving 21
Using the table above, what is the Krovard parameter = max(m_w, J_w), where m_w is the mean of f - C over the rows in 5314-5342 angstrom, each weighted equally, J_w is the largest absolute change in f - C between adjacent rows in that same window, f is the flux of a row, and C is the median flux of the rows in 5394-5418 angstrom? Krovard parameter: 15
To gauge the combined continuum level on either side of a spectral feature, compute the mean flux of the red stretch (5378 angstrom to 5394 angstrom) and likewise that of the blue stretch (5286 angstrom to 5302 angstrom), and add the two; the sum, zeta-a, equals 55.0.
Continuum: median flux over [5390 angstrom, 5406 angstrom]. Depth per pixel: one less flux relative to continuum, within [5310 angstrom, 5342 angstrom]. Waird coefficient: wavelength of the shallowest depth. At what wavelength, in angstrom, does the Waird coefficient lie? 5332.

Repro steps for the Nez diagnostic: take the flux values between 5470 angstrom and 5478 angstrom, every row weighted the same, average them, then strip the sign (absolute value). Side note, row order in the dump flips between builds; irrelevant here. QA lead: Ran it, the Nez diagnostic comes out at 29.1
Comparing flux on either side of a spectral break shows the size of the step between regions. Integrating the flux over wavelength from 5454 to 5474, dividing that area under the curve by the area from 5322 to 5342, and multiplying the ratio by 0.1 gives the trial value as 0.112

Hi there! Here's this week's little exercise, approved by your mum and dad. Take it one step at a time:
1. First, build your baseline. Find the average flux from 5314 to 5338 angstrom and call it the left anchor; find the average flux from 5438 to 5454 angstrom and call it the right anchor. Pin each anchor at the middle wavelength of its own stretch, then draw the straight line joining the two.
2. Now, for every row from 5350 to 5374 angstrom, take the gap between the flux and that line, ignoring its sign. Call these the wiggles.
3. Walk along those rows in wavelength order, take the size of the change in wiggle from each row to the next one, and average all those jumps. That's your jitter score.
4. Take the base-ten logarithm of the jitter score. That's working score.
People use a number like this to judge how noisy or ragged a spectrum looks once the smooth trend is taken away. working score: 0.34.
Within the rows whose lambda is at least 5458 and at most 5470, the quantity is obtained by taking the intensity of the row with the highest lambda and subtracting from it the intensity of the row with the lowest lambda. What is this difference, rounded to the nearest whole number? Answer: 1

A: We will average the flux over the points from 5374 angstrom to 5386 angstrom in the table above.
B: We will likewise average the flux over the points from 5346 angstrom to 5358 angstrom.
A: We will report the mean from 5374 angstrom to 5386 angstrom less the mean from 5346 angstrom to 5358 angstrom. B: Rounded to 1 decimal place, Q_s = 1.2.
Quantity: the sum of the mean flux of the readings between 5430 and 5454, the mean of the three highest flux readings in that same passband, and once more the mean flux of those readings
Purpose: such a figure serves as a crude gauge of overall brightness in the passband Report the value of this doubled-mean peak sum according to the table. 85.4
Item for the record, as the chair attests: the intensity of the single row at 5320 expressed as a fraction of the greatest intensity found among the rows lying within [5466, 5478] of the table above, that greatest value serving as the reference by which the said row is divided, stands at 0.88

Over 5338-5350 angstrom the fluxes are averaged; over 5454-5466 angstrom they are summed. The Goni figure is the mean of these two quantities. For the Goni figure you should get 51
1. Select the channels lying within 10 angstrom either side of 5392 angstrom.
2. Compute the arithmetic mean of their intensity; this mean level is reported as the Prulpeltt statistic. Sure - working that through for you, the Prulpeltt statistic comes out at 27.6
